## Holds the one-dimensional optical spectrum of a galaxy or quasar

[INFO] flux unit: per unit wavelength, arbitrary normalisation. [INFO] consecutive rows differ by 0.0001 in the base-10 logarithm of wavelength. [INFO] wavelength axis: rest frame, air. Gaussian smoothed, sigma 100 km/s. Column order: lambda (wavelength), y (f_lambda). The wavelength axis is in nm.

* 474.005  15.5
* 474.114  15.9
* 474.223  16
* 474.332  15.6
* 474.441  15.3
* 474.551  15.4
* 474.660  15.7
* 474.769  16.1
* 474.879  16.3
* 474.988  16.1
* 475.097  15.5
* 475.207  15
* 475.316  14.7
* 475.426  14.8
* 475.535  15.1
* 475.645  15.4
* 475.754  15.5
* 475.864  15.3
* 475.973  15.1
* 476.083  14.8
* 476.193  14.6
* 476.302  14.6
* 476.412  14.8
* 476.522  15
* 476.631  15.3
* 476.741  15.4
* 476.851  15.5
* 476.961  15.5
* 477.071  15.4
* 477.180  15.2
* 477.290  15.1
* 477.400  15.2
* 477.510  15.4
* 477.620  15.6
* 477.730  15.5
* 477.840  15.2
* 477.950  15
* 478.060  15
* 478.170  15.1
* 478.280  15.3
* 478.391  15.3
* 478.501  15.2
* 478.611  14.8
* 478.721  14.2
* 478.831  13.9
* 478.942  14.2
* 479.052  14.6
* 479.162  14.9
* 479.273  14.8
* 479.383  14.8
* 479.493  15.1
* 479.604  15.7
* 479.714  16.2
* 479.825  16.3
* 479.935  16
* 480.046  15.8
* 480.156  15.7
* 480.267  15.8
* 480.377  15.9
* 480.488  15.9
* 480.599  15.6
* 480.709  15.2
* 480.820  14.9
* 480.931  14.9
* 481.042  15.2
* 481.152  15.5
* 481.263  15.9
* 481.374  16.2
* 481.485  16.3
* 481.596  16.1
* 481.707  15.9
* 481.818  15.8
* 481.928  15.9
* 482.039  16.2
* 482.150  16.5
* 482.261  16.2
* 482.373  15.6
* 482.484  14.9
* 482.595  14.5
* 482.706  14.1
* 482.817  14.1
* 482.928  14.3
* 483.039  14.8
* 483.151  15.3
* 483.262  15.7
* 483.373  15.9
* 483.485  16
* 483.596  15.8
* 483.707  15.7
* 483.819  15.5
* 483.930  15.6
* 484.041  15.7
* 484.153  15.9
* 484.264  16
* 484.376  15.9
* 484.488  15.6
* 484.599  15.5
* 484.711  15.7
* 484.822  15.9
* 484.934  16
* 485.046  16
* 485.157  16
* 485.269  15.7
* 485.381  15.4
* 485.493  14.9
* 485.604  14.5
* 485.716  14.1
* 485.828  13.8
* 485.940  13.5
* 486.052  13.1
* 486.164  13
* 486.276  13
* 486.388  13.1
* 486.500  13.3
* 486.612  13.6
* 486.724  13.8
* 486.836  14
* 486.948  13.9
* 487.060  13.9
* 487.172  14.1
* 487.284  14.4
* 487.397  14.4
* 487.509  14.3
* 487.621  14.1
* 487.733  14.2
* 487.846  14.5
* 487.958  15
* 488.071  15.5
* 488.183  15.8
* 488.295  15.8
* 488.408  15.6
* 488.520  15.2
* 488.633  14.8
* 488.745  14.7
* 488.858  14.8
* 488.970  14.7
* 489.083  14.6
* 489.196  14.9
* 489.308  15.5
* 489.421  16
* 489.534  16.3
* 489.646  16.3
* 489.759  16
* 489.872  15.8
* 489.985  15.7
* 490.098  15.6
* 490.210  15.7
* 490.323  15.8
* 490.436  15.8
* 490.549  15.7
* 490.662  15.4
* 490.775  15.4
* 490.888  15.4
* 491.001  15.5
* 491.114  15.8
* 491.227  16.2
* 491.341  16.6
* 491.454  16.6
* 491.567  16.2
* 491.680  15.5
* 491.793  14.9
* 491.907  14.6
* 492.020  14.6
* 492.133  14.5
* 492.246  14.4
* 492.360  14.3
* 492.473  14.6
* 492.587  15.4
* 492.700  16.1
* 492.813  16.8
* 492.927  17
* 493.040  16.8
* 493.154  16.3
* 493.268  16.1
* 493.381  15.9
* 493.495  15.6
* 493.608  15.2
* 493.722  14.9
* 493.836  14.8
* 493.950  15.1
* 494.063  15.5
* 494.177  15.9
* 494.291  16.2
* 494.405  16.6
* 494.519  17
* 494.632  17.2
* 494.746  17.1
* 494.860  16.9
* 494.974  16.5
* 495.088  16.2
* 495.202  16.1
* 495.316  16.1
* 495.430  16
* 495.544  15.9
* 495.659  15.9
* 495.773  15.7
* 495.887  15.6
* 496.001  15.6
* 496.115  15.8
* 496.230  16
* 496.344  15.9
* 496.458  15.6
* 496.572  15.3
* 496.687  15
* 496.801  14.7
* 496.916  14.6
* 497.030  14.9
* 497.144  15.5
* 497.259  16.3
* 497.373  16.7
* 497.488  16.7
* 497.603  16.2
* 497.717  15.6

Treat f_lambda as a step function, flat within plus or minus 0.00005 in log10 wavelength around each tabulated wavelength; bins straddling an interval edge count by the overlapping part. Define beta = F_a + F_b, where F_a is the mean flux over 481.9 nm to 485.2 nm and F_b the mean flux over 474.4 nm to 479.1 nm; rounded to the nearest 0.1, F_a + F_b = 30.7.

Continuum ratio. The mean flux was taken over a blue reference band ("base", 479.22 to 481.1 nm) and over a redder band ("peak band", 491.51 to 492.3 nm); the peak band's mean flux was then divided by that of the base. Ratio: 0.96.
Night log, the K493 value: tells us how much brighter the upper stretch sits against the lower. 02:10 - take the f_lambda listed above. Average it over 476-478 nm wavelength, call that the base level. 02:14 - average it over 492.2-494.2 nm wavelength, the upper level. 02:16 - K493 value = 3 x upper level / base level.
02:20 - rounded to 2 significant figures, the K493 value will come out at 3.1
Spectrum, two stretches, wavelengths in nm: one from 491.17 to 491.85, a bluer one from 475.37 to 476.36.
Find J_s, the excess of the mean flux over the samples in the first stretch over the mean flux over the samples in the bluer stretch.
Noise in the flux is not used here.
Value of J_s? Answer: 1.0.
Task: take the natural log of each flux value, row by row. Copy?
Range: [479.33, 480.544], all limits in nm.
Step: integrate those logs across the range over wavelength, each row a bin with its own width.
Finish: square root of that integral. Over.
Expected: 1.8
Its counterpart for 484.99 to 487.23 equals 2.4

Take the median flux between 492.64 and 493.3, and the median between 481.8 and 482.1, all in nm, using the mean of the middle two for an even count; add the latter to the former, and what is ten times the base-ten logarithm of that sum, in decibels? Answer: 15.1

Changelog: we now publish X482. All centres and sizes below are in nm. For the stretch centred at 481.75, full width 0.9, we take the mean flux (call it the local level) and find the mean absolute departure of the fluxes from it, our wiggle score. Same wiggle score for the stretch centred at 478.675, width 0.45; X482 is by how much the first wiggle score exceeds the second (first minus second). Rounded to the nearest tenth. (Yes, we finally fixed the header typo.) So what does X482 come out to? -0.3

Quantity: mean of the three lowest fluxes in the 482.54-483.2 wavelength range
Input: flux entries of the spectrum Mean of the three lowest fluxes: 14.2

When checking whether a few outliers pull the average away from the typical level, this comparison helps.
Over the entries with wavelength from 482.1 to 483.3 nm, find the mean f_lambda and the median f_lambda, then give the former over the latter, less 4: -2.99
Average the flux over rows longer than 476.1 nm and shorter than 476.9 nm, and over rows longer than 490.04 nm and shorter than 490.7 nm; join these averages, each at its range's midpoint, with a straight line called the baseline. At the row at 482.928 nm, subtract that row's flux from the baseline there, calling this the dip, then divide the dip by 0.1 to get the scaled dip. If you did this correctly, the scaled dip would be 10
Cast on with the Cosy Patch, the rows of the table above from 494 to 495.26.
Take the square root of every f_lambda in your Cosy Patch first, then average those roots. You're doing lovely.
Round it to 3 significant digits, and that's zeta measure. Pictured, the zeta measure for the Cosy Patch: 4.06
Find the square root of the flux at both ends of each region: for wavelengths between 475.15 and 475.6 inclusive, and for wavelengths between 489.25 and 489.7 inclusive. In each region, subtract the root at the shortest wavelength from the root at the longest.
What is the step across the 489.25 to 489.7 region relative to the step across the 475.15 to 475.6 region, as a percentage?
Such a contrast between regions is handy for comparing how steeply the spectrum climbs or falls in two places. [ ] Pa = 778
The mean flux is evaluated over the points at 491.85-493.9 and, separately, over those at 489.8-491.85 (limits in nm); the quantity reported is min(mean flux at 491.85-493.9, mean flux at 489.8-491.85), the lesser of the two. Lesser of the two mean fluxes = 15.4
